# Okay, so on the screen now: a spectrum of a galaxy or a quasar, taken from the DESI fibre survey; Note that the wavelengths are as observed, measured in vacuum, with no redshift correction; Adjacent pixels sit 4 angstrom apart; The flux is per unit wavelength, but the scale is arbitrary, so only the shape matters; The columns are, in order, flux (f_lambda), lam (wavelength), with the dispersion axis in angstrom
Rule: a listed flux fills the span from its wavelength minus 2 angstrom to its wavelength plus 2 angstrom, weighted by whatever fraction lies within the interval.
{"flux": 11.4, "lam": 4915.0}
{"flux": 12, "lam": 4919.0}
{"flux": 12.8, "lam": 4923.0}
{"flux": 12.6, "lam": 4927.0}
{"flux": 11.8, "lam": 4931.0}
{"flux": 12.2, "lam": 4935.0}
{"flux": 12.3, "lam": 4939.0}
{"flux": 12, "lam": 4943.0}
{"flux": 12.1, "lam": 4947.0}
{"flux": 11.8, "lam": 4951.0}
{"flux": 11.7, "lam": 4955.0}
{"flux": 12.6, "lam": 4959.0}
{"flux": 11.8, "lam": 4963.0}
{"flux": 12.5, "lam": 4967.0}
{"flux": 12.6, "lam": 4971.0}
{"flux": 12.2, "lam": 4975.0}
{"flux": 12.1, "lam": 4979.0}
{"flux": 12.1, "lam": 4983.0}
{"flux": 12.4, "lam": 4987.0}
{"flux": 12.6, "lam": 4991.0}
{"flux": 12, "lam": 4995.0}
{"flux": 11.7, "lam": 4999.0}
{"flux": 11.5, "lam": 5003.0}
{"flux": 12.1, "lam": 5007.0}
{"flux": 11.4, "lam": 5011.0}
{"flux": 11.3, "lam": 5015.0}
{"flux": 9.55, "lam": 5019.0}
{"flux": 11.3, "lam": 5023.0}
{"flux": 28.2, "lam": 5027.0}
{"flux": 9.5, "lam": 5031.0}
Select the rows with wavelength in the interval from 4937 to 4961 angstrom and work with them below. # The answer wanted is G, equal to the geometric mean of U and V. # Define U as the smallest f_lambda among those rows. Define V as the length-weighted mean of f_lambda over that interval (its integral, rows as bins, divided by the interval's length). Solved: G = 11.9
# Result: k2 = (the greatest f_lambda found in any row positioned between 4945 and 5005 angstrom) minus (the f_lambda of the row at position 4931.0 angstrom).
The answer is 0.80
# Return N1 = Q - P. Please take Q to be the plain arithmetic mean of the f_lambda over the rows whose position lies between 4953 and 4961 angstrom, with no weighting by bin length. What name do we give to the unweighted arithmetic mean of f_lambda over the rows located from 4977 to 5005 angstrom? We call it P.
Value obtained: 0.1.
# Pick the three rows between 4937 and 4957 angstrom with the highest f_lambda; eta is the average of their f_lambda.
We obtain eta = 12.1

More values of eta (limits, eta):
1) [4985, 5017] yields 12.4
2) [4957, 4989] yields 12.6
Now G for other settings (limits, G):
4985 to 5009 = 11.8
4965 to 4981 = 12.2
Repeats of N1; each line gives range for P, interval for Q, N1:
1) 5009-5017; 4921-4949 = 0.9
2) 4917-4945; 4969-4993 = 0.1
